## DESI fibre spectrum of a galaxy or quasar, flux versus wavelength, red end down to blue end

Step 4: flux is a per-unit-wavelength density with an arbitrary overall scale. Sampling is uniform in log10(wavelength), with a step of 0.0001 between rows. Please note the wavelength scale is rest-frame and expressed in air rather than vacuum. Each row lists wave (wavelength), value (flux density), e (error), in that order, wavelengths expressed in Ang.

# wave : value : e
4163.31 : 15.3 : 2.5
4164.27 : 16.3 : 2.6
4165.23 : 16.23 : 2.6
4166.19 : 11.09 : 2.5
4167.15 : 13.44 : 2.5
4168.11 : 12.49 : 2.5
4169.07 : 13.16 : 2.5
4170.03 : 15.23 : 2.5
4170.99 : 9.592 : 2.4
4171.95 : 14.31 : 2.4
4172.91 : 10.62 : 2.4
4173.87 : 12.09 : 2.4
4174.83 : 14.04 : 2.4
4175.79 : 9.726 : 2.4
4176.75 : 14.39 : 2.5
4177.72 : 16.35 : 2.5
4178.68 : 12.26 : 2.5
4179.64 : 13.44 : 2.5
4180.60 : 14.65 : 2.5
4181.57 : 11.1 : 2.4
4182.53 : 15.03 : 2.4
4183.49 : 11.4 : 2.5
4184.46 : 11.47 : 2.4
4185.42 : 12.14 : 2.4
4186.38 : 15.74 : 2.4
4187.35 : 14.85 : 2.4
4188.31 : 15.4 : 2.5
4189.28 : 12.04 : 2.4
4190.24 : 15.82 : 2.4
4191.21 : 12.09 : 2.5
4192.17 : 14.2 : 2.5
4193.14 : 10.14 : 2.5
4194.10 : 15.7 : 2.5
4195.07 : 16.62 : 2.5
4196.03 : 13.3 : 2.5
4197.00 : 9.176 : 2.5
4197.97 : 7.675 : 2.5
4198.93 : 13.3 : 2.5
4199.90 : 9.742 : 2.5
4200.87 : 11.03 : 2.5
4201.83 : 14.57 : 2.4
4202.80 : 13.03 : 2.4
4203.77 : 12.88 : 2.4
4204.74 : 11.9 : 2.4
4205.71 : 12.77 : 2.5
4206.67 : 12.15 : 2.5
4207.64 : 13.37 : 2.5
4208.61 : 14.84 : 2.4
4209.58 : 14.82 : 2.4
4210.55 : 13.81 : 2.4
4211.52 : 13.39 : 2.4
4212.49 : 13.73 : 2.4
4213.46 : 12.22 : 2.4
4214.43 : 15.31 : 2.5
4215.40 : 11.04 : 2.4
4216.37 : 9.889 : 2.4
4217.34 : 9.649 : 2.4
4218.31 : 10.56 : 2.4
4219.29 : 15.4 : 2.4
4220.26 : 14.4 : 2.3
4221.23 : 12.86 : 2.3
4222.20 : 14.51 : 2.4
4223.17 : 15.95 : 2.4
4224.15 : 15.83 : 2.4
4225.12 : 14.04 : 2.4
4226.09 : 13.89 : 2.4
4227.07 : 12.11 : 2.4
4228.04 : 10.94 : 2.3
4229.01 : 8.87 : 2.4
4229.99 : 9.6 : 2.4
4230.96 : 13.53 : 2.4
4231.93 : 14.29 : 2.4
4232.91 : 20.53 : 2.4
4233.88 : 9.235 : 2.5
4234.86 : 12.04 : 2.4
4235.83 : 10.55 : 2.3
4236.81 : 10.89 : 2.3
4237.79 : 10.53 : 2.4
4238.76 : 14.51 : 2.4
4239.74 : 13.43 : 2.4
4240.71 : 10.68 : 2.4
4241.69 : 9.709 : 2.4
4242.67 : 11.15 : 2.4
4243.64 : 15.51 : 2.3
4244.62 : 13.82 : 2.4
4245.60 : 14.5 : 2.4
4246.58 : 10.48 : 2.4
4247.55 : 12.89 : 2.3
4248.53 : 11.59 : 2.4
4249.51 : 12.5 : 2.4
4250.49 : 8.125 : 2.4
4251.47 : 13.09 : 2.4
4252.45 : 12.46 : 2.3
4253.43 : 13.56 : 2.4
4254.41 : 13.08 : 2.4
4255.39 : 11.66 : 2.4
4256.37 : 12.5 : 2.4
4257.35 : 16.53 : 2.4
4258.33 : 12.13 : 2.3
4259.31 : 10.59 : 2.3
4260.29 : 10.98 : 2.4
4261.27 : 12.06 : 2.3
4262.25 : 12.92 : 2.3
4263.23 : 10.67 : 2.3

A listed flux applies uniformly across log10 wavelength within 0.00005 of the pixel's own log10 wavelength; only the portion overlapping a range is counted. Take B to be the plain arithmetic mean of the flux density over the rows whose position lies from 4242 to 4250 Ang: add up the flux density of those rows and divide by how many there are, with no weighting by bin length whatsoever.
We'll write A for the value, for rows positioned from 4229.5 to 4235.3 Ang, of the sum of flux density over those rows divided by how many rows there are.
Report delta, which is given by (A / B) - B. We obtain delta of -11.8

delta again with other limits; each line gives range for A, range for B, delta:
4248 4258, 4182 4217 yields -12.0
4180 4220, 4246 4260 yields -11.2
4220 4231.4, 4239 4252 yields -11.0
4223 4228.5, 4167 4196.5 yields -12.3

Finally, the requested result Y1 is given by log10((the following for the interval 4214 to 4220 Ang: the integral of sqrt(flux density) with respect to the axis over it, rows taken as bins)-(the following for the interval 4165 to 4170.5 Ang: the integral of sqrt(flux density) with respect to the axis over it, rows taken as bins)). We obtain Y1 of -0.3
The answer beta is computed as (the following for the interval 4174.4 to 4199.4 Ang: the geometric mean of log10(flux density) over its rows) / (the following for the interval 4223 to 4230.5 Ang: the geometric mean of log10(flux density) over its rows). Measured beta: 1.02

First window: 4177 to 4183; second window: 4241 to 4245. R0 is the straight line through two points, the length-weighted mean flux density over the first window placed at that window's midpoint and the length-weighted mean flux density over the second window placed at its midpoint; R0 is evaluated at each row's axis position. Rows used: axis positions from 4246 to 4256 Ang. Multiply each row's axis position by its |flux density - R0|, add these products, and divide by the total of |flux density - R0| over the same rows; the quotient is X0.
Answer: 4250.6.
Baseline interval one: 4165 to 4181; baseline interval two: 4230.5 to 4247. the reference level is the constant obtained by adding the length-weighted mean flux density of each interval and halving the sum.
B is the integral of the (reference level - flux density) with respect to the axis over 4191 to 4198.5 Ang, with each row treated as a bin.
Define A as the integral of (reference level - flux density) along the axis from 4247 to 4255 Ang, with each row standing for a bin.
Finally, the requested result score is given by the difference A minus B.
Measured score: 2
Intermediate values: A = 5.8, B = 4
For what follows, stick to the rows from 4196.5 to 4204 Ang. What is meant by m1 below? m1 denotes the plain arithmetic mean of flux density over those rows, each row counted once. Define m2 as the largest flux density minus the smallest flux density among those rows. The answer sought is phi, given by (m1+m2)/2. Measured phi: 9.2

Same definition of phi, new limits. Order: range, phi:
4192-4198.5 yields 10.7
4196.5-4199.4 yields 7.8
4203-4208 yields 7.0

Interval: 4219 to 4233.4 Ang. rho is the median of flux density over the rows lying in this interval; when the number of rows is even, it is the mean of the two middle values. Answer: 14.0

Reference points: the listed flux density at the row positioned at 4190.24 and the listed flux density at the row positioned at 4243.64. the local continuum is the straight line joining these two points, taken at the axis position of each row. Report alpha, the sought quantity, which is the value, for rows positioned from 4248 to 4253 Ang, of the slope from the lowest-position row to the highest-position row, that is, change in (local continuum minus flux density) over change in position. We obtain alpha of -0.23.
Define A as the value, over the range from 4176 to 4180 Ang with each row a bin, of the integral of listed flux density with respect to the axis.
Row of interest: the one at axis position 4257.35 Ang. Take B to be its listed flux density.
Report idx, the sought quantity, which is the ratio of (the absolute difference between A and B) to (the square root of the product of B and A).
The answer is 1.3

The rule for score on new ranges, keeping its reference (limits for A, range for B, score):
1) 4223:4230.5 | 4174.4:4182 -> 6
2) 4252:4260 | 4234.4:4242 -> -9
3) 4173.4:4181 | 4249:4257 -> -9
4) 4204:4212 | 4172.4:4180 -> -4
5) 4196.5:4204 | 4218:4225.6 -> 22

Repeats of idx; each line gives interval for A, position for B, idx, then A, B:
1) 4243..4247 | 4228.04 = 1.8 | 54.1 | 10.94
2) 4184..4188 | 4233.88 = 2.0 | 54.6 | 9.235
